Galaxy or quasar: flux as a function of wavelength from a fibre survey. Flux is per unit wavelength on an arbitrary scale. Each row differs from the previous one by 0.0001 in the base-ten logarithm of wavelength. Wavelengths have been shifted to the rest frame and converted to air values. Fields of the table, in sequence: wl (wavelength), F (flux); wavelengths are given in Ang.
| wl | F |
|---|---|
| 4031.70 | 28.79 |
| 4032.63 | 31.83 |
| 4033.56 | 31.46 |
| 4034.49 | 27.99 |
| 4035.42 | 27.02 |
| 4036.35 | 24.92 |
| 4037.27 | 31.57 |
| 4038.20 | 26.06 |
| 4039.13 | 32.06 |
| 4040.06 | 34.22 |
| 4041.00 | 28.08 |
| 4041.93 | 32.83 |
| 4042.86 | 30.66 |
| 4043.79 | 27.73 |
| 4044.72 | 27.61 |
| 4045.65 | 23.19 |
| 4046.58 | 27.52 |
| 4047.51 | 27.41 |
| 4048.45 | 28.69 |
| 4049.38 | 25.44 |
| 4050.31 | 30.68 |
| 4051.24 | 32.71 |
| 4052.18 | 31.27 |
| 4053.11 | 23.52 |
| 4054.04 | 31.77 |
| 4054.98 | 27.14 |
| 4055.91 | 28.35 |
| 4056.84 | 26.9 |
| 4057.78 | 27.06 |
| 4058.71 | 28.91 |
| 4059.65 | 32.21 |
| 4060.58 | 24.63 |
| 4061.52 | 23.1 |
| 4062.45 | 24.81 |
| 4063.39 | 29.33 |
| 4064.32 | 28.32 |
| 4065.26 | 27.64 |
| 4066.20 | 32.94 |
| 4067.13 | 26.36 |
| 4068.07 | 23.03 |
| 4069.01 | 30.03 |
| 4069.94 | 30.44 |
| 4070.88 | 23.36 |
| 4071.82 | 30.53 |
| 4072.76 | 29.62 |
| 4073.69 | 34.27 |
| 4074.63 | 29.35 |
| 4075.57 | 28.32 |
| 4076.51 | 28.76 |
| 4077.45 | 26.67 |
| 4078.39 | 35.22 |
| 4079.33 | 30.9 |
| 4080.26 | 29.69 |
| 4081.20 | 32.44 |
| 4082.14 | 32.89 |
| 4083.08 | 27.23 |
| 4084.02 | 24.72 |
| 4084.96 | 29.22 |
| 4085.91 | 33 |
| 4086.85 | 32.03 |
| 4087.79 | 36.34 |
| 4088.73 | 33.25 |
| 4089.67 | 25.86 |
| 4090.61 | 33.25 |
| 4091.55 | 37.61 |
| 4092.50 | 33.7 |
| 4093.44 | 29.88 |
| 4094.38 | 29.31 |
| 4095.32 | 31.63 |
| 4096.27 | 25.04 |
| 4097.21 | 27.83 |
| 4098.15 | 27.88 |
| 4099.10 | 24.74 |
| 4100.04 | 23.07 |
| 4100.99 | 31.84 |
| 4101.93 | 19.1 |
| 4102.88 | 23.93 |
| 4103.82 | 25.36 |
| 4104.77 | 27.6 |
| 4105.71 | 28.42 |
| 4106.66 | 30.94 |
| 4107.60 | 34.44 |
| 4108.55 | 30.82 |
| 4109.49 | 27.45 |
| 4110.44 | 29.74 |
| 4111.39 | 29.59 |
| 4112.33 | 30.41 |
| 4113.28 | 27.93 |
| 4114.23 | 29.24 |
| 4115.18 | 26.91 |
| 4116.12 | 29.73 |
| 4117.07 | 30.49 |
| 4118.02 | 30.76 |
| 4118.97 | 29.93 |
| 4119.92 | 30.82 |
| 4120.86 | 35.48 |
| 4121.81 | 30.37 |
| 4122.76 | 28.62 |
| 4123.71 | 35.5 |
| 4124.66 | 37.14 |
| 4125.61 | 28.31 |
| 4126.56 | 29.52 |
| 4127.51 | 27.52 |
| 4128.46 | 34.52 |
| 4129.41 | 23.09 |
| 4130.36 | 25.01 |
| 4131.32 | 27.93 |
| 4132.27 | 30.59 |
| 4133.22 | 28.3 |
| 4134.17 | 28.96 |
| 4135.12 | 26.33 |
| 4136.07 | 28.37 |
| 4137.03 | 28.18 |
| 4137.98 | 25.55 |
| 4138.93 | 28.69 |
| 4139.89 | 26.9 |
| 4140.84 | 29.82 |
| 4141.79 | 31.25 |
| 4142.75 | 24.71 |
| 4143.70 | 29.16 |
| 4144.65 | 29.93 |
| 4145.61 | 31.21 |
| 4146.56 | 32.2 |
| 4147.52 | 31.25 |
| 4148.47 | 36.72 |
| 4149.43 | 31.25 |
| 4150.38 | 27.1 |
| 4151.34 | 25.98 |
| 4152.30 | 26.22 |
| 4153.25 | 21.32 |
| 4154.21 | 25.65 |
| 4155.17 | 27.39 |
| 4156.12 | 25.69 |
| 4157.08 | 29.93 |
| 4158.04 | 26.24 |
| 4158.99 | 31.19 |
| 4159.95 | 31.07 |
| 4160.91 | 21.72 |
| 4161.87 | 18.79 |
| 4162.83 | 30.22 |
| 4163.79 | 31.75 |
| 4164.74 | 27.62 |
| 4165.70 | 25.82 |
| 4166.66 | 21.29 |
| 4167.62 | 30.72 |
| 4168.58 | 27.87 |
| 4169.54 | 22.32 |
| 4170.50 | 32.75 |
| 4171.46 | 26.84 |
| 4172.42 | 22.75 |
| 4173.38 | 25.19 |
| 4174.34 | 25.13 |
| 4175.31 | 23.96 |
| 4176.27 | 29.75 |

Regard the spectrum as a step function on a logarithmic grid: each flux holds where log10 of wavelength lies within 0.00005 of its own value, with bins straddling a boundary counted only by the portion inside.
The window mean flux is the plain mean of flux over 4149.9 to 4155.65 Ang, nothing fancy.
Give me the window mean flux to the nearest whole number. 26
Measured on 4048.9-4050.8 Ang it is 28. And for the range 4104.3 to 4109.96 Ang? 30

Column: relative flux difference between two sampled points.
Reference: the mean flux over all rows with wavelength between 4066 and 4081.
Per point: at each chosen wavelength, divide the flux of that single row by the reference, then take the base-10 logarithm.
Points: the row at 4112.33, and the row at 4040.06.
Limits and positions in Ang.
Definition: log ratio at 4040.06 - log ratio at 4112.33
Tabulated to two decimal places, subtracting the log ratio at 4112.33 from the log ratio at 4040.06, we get 0.05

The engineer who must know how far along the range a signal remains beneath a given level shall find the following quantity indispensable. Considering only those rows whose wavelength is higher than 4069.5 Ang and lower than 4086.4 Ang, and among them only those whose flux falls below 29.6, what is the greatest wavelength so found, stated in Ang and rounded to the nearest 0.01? 4084.96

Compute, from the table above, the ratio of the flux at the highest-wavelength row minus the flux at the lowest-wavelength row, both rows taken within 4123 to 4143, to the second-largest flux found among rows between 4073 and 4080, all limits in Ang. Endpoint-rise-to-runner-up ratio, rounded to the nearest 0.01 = -0.31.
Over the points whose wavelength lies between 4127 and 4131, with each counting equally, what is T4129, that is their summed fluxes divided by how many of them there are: 27.5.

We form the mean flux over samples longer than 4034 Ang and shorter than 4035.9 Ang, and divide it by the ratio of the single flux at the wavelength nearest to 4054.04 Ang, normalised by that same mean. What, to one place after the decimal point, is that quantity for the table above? 23.8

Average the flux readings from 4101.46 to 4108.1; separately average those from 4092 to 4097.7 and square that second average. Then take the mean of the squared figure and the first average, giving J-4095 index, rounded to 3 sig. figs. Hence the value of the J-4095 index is 451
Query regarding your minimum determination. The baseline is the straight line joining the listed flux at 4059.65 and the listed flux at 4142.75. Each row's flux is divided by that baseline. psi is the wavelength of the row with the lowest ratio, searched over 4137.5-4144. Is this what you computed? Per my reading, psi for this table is 4142.75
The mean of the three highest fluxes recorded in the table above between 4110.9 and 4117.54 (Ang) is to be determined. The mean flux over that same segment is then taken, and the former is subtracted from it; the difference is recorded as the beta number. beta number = -1.02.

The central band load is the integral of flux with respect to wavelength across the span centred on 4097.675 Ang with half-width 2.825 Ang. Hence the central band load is 151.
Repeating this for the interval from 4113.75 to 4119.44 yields 168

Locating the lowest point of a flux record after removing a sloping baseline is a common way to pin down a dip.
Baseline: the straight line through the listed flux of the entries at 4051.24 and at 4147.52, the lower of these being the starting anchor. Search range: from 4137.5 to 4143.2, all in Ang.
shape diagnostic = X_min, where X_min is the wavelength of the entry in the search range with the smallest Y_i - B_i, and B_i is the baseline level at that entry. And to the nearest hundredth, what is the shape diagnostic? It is 4142.75 Ang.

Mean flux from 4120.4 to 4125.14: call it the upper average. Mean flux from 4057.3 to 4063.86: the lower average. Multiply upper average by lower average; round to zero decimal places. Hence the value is 907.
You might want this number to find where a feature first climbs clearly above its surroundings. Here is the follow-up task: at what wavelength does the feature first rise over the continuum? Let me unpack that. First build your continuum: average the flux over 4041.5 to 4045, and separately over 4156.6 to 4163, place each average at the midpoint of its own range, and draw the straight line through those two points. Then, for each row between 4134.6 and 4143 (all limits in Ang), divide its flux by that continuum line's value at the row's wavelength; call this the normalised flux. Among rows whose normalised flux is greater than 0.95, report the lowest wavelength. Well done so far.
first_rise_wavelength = 4135.12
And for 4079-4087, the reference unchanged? 4079.33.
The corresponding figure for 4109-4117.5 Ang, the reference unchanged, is 4109.49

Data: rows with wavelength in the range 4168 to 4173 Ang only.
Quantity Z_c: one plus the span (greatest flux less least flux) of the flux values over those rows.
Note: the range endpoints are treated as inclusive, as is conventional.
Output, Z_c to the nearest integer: 11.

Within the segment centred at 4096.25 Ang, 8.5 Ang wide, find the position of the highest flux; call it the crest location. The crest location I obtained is 4092.50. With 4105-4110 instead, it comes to 4107.60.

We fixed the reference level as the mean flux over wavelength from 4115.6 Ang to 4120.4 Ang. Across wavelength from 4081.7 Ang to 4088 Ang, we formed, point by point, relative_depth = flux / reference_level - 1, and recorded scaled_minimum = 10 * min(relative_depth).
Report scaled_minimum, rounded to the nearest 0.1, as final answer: -1.9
